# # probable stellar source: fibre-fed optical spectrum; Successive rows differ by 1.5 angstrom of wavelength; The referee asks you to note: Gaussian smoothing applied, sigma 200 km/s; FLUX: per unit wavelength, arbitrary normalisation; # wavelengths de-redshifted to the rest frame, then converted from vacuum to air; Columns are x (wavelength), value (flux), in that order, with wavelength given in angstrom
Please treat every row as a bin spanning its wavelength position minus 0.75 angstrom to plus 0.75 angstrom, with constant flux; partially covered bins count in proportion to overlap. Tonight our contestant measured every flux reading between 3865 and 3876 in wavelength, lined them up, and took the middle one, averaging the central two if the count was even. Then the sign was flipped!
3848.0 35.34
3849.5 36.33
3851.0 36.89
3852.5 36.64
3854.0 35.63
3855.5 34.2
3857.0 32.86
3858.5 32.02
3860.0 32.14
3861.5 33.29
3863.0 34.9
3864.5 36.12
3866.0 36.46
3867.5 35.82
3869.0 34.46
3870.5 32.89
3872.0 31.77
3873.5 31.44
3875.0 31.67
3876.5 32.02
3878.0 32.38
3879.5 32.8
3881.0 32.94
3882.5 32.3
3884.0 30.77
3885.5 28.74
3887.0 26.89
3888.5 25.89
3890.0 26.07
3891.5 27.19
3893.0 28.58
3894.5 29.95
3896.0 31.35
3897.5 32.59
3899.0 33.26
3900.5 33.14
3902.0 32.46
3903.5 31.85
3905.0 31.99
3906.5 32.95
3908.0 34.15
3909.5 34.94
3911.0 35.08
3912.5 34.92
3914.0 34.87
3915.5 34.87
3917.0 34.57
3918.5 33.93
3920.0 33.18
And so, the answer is -32.9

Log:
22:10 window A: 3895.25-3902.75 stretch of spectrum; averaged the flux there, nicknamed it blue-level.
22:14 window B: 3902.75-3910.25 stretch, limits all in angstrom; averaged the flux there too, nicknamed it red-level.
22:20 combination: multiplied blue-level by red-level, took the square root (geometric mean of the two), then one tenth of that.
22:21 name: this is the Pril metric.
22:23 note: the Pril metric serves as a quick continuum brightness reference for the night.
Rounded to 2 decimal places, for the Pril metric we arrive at 3.29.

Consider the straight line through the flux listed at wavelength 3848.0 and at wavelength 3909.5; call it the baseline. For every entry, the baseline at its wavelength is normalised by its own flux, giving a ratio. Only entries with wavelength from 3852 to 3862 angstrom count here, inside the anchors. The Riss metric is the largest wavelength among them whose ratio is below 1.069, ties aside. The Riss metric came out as 3861.5 angstrom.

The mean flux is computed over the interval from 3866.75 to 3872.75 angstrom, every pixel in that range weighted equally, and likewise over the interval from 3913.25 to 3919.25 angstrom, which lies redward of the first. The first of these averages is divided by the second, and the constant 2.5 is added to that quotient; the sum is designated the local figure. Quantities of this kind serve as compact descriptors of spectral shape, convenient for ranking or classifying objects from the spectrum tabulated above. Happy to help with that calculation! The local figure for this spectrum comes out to 3.48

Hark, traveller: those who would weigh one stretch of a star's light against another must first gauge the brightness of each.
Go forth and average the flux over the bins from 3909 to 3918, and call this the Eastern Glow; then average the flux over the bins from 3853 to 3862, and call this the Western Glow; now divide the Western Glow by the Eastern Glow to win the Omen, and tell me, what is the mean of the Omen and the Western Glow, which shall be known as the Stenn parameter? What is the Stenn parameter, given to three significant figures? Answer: 17.2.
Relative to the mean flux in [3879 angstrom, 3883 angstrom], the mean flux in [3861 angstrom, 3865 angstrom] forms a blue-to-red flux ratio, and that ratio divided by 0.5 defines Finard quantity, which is 2.13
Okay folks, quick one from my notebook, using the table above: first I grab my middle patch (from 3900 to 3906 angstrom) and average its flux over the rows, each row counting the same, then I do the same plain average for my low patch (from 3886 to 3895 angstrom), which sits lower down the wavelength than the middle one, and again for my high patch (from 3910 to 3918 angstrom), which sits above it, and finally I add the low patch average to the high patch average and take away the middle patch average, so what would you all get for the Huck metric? 30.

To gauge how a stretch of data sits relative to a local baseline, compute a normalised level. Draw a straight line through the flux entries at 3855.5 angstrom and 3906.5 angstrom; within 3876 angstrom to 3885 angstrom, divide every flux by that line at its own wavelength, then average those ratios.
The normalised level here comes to 0.96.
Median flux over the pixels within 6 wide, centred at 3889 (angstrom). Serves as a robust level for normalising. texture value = 26.5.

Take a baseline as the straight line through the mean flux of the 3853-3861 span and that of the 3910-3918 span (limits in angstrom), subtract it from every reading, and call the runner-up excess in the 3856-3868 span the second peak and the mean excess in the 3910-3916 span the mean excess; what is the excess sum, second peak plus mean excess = 3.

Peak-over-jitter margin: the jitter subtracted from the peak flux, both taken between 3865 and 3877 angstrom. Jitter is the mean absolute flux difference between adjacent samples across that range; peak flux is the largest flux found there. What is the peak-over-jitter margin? 35.7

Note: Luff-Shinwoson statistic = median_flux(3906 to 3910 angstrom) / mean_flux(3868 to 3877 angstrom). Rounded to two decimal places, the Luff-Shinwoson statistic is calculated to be 1.05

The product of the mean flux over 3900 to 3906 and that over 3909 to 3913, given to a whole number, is 1132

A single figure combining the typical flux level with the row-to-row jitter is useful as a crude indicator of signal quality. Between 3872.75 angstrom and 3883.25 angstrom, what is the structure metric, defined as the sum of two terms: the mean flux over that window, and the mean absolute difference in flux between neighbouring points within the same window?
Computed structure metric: 32.6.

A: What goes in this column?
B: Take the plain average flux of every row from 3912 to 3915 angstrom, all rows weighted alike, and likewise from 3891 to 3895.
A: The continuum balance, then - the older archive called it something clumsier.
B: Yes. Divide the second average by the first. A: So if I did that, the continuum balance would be 0.82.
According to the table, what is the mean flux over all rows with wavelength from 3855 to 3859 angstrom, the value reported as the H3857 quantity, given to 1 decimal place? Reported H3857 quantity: 33.0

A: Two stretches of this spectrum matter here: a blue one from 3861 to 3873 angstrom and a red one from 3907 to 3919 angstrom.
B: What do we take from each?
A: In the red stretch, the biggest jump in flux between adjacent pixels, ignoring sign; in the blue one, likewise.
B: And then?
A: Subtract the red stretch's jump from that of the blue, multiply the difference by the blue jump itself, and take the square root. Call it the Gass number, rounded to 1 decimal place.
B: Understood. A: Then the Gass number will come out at 1.1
